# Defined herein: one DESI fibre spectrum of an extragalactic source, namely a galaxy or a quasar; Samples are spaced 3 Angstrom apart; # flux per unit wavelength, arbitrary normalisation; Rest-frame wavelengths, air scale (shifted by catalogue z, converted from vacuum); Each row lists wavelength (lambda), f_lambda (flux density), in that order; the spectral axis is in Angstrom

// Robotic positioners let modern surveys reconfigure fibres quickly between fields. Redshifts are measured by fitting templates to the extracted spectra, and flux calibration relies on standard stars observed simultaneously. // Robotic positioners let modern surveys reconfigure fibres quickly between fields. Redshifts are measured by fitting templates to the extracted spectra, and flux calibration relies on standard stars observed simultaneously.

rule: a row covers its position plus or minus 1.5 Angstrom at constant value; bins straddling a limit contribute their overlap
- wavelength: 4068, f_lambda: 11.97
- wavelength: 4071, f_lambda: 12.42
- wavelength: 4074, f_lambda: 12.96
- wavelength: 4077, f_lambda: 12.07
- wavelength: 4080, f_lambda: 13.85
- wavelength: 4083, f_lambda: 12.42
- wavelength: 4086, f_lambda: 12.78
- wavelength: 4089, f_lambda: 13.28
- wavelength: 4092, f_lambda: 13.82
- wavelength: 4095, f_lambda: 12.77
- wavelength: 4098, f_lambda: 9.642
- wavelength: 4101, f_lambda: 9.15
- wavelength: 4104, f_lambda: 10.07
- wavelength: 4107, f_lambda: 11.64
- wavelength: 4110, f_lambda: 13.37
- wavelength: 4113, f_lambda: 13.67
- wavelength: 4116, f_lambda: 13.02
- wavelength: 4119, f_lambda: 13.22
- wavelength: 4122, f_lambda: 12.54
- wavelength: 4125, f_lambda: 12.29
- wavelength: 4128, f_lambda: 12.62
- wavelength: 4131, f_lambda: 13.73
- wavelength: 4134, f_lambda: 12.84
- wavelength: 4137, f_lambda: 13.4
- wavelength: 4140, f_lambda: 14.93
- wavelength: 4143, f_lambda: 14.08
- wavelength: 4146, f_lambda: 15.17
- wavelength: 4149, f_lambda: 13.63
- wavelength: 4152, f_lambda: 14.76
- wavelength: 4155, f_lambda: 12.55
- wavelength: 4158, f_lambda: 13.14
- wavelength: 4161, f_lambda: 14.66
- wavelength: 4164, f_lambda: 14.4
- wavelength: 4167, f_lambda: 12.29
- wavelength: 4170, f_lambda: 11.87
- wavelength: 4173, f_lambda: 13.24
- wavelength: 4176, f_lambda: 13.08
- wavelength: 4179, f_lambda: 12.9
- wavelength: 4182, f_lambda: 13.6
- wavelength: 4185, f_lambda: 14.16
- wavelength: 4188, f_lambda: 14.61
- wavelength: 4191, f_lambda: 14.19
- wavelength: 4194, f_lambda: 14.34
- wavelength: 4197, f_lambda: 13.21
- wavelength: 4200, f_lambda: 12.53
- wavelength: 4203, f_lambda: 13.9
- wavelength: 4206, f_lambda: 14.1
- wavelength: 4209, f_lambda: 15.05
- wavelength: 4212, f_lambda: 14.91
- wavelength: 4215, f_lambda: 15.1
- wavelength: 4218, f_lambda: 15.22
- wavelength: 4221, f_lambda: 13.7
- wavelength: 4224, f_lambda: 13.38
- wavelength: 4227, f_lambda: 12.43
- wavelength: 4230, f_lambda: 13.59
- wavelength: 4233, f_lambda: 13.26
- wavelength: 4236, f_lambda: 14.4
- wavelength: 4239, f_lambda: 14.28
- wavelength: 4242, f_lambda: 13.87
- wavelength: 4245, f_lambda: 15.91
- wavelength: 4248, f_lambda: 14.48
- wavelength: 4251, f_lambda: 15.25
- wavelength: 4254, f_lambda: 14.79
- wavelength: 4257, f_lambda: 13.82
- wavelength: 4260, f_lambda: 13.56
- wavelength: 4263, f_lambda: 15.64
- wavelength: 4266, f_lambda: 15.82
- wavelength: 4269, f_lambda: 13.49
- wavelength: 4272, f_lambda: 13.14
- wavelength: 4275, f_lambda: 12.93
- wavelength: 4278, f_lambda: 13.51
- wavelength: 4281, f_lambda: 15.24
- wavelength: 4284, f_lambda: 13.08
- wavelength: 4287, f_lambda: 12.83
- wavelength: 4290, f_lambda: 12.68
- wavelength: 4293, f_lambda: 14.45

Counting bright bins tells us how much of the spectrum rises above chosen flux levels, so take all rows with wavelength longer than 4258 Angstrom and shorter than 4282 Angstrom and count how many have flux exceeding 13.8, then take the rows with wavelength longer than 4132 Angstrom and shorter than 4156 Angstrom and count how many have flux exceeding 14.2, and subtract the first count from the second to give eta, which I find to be 0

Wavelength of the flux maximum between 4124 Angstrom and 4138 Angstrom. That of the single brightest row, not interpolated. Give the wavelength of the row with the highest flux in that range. 4131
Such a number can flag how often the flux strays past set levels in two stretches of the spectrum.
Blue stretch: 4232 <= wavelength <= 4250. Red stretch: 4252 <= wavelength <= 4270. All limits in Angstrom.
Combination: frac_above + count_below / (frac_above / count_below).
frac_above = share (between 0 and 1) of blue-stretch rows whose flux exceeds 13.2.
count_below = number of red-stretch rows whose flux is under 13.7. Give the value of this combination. 5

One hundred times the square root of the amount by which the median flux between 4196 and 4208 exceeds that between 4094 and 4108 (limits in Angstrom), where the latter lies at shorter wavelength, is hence 187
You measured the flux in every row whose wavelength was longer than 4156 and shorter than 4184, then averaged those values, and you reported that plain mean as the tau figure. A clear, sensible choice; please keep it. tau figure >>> 13.2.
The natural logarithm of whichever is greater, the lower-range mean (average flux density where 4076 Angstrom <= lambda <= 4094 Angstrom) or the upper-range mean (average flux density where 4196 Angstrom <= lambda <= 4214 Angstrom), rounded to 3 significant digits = 2.64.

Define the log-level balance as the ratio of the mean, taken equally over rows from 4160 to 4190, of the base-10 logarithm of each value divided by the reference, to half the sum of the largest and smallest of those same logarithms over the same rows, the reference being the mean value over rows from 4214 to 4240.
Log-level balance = 0.6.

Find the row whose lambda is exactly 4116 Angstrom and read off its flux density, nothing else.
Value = 13.02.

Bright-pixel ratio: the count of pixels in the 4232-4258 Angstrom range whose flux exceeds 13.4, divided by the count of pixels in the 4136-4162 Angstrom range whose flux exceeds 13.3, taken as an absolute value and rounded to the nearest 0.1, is 1.1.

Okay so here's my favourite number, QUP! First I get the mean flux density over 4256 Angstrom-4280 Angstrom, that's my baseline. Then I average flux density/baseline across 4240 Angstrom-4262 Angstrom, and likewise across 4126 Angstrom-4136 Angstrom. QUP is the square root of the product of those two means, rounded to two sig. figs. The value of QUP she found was 0.98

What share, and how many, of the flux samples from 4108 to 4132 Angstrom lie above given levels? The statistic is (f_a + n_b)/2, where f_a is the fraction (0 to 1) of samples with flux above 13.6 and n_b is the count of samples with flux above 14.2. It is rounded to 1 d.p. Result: 0.1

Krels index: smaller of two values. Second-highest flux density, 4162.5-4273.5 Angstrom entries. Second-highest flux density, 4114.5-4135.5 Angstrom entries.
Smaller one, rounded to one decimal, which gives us 13.2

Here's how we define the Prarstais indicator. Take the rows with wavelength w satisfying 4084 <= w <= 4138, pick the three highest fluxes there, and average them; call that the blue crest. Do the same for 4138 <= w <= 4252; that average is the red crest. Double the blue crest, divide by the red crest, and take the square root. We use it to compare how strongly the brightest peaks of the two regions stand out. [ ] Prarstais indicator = 1.33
